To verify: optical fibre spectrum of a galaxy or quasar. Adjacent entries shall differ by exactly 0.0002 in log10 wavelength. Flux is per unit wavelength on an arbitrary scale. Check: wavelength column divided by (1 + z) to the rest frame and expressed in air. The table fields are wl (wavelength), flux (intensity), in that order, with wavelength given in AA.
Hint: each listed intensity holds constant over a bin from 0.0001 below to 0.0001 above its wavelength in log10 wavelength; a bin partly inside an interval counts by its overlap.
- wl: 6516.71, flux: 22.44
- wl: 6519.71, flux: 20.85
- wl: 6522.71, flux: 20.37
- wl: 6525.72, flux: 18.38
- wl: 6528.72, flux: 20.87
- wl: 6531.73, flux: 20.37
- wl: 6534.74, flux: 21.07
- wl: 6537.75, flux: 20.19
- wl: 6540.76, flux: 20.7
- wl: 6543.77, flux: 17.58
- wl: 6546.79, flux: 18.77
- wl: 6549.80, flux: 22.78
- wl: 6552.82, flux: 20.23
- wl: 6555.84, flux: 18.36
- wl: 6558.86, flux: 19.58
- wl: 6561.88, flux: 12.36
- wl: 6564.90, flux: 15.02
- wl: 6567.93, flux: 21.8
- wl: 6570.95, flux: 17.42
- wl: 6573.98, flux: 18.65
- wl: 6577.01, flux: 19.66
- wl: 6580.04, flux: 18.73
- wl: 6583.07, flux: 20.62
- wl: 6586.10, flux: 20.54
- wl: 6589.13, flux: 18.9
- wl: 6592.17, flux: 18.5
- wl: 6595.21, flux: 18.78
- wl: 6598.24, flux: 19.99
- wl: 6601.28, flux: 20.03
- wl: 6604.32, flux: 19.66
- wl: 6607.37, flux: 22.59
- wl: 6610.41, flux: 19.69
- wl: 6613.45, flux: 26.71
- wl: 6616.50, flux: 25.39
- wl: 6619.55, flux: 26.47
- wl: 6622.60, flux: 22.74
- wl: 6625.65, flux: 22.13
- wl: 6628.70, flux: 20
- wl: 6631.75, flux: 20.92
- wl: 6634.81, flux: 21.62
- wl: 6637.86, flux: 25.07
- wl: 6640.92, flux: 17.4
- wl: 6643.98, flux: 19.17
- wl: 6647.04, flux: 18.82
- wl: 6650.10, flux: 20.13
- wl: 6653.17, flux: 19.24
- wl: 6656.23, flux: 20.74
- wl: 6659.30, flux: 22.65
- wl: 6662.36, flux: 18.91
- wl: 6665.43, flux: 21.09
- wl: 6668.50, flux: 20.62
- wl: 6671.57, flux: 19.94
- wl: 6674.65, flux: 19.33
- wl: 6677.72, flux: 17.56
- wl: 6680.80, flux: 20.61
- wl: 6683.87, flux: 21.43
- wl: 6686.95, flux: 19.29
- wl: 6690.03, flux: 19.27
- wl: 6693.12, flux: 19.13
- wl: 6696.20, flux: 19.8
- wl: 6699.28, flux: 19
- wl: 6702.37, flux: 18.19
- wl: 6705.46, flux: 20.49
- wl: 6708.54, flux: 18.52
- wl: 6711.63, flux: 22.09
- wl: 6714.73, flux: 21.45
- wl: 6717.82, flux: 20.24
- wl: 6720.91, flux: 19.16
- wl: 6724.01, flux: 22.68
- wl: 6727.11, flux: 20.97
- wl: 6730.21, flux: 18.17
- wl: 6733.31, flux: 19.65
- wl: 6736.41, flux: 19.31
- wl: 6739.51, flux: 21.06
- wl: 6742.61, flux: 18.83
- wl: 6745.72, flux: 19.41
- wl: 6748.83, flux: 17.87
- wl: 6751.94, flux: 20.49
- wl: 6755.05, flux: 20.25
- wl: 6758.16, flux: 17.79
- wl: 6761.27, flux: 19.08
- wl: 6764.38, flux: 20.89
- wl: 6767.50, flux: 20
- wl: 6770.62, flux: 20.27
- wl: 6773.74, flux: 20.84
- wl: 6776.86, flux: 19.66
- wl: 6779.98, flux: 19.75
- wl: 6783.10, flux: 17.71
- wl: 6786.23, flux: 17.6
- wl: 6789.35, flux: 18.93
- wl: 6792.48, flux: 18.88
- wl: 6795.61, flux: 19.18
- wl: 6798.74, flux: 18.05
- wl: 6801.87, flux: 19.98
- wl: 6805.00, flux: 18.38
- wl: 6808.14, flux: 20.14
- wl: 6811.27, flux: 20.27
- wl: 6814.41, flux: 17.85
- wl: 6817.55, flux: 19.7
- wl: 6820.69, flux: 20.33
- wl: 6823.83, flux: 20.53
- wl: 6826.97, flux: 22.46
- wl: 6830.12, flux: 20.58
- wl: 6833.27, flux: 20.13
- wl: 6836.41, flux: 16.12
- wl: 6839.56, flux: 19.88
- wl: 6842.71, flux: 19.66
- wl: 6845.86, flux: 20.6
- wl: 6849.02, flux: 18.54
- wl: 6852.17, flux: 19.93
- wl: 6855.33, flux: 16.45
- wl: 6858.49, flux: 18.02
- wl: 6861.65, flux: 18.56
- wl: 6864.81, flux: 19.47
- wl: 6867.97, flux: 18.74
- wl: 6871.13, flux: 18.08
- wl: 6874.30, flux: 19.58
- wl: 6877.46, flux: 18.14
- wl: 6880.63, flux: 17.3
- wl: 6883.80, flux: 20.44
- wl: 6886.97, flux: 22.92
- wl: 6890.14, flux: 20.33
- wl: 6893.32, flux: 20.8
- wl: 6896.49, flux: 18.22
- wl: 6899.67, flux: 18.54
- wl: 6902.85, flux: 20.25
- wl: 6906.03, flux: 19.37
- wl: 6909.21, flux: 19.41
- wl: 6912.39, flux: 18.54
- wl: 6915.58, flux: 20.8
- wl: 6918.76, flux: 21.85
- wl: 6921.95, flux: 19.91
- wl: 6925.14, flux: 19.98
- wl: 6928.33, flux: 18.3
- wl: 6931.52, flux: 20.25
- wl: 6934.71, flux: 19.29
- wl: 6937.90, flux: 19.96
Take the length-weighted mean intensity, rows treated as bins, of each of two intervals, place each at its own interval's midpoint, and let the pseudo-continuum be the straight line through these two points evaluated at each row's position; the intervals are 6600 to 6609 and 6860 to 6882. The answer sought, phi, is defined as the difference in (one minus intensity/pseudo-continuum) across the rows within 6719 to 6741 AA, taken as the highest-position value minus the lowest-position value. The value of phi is -0.10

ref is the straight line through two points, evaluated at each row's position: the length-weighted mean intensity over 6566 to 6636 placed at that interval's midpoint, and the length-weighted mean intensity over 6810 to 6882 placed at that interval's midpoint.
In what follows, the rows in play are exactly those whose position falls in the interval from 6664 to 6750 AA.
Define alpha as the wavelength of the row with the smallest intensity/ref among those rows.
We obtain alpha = 6677.72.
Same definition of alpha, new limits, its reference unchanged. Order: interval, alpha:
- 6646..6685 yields 6677.72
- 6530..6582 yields 6561.88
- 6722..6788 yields 6786.23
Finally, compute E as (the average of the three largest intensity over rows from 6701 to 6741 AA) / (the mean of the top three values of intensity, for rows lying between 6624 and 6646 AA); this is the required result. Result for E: 0.96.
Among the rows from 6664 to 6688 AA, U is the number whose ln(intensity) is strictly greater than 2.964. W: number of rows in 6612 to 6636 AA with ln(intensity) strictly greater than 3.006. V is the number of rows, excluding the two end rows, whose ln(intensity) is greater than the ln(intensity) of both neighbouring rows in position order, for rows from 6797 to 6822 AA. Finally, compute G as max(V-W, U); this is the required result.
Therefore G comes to 5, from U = 5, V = 2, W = 7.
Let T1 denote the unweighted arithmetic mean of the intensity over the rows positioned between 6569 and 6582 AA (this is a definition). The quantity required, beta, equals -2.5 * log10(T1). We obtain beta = -3.17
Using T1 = 18.6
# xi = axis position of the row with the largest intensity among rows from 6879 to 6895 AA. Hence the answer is 6886.97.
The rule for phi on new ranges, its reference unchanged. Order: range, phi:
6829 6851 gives 0.10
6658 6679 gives 0.24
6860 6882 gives 0.06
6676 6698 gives -0.12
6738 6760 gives 0.16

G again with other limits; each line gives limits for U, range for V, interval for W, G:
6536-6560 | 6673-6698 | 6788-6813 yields 5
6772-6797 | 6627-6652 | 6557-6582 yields 3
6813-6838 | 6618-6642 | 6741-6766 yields 6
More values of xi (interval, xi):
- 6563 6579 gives 6567.93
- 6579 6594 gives 6583.07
